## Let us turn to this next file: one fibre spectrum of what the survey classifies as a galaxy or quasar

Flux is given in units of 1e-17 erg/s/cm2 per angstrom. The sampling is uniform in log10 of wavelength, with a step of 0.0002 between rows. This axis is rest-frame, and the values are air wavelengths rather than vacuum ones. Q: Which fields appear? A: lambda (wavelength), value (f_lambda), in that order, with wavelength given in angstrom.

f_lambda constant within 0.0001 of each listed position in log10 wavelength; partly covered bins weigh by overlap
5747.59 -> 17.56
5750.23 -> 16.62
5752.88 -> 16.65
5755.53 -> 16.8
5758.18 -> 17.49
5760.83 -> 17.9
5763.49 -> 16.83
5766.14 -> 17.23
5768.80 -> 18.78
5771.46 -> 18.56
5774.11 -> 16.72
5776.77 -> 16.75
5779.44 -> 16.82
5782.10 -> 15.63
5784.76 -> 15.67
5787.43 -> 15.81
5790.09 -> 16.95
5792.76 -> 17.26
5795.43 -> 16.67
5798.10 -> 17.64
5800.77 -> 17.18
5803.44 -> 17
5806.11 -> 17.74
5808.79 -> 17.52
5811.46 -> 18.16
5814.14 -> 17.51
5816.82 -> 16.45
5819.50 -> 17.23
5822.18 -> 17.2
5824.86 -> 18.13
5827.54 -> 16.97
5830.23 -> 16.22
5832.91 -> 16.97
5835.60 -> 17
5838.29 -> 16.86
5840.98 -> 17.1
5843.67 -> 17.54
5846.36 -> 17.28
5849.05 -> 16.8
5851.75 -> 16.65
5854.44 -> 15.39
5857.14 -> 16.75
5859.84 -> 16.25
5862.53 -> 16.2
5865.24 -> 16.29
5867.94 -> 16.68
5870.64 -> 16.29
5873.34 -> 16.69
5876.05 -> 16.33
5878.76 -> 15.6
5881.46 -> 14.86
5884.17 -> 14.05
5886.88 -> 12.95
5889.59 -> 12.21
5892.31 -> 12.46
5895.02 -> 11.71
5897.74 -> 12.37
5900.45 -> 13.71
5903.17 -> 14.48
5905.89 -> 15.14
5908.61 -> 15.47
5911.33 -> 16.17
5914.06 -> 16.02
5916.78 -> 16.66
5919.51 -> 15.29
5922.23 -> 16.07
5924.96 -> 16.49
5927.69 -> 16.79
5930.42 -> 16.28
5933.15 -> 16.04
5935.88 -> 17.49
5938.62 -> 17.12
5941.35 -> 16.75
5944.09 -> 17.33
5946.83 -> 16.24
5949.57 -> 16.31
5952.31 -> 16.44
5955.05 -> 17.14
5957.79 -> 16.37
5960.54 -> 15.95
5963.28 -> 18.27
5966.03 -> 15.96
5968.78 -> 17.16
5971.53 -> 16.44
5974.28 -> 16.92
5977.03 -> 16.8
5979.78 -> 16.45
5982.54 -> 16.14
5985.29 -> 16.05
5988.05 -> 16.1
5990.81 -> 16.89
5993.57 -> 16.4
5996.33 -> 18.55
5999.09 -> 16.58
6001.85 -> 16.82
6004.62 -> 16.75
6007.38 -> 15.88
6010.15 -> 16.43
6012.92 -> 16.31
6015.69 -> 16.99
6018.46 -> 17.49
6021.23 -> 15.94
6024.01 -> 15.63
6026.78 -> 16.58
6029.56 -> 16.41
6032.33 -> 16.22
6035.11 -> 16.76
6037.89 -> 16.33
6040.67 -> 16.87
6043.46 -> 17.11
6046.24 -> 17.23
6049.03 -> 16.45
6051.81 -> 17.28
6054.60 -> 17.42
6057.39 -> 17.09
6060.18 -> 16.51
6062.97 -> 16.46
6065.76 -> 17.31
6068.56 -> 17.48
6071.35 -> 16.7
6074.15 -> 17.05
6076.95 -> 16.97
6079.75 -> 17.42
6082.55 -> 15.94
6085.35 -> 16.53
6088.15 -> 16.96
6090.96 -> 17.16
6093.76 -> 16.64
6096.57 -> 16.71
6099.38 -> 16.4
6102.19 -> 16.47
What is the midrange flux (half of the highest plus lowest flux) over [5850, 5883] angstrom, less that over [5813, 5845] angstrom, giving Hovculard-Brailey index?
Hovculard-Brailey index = -1.4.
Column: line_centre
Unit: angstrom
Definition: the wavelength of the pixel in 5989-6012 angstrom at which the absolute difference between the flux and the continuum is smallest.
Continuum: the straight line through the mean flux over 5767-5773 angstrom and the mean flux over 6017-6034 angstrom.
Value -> 5999.09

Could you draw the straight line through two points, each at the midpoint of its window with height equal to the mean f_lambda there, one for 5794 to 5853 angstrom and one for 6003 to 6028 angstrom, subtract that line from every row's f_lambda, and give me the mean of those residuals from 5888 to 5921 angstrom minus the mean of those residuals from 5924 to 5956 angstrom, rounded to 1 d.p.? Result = -2.5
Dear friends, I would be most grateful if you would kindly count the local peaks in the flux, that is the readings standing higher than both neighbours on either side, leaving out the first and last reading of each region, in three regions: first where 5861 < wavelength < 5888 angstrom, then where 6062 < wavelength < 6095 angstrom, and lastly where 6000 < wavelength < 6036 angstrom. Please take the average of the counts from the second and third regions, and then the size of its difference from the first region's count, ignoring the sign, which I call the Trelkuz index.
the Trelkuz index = 1.50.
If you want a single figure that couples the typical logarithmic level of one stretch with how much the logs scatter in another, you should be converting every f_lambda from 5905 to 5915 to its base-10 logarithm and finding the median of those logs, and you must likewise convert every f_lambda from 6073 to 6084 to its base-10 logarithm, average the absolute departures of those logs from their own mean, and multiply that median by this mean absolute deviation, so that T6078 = 0.014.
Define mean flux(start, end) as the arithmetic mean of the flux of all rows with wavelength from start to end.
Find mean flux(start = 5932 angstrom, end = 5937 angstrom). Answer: 16.77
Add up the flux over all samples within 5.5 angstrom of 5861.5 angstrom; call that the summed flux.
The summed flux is 65.5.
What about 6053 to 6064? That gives 67.5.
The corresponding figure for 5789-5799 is 68.5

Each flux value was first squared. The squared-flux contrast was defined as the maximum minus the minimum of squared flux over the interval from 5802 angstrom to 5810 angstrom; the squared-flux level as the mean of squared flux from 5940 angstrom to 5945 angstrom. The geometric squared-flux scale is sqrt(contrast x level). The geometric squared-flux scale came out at 86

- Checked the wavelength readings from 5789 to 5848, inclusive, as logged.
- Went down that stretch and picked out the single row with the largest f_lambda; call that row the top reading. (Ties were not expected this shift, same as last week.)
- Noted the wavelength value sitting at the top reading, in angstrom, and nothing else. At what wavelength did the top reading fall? 5811.46 angstrom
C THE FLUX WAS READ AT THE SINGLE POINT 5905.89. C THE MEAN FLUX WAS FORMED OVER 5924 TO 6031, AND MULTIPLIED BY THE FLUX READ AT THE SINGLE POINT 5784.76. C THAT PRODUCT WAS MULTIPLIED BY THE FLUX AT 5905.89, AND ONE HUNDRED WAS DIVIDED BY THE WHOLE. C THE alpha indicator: 0.025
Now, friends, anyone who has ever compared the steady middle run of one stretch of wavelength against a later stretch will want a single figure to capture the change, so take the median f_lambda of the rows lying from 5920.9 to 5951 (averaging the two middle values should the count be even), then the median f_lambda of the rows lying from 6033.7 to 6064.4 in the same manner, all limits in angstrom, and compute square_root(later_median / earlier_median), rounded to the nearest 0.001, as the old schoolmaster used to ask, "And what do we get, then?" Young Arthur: 1.011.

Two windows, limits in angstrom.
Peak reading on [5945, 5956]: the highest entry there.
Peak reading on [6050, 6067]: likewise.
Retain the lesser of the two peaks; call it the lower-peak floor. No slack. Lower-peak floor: 17.14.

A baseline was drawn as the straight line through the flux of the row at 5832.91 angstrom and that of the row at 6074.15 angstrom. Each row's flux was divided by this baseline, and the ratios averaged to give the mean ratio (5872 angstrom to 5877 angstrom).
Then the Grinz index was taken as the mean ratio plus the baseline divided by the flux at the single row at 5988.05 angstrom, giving 2.03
